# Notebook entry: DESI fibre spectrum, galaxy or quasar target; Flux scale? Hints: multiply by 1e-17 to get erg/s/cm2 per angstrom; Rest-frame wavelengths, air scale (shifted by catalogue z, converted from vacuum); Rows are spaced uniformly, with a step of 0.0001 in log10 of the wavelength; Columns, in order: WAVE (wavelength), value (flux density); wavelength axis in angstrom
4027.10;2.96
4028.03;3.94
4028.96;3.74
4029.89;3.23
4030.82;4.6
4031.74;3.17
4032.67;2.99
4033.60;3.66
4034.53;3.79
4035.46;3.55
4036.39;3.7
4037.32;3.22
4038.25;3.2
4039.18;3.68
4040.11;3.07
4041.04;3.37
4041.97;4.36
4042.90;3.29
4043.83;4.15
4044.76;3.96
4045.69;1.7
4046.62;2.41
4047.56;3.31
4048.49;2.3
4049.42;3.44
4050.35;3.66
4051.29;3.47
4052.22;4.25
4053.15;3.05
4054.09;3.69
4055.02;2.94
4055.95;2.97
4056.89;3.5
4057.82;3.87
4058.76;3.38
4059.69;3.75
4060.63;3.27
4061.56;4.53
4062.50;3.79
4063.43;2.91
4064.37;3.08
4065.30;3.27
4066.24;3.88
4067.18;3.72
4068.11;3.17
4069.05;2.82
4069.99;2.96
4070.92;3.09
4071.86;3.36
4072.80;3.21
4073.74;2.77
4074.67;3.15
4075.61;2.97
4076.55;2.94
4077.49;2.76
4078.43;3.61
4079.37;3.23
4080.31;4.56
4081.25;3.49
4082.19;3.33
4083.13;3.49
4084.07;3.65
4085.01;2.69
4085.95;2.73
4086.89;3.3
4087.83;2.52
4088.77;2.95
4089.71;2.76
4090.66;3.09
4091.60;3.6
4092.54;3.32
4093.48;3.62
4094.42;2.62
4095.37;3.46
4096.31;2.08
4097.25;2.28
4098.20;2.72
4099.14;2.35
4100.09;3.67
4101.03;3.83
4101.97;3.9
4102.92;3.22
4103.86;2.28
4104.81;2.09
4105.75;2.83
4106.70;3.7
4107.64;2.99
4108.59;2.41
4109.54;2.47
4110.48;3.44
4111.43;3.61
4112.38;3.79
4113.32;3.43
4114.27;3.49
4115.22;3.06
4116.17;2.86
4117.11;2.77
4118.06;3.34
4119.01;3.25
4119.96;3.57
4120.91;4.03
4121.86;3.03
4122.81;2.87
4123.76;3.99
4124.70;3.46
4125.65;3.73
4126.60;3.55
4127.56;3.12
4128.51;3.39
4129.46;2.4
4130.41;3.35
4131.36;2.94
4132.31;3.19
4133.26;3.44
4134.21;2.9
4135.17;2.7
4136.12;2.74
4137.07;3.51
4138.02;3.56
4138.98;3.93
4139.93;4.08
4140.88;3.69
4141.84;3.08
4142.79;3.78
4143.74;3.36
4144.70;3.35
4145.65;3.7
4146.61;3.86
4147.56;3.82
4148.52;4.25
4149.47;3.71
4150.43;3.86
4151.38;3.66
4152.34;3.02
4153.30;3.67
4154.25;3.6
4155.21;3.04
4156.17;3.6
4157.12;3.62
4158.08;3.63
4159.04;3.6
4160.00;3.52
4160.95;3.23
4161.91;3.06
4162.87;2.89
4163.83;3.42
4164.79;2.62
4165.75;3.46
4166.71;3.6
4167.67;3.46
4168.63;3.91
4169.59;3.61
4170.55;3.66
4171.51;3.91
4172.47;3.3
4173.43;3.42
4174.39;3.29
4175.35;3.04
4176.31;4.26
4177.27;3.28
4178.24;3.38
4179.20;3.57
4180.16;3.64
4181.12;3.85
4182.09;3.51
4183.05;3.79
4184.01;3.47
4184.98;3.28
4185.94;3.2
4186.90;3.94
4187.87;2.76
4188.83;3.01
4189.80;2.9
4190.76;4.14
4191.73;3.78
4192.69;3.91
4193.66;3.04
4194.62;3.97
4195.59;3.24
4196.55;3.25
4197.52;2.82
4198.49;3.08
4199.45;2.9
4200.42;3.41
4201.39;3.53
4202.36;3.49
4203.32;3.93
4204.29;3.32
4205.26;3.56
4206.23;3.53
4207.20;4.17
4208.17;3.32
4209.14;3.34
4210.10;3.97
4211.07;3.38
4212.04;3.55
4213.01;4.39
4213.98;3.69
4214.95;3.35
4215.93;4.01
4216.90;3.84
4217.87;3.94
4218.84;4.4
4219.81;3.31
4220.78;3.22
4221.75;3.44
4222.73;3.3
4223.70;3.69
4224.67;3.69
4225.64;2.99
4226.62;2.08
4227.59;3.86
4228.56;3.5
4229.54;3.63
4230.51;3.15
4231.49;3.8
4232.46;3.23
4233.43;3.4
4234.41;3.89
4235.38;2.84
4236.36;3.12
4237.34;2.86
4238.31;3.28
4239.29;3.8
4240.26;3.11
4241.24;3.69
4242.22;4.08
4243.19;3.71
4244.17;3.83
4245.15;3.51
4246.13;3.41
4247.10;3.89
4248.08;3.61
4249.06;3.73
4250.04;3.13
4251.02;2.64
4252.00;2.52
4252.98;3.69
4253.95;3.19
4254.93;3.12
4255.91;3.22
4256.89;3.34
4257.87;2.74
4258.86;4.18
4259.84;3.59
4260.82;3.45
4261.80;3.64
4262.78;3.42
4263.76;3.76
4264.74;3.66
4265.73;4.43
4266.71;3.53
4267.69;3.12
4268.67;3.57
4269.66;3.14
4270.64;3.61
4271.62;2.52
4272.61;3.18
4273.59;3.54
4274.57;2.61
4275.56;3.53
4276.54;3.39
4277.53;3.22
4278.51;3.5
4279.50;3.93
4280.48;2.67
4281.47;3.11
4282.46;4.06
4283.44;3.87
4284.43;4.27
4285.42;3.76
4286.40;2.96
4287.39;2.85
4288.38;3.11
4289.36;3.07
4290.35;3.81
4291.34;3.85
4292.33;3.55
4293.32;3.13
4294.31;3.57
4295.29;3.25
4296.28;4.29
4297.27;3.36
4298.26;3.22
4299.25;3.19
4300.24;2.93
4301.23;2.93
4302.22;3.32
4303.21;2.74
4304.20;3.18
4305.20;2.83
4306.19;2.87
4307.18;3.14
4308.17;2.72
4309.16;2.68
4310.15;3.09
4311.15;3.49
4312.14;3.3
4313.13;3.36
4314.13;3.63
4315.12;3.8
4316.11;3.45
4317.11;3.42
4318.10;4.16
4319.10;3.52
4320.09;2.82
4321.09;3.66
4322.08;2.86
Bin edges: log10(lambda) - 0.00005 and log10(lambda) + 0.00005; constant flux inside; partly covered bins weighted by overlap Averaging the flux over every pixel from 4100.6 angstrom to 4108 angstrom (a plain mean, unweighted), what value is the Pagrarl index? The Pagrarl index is 3.10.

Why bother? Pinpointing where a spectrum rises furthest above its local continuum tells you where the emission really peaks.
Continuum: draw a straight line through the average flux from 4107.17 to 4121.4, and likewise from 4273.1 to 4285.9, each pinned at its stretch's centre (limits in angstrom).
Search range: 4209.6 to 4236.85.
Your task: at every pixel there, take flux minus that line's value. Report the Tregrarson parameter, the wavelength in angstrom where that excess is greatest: 4218.84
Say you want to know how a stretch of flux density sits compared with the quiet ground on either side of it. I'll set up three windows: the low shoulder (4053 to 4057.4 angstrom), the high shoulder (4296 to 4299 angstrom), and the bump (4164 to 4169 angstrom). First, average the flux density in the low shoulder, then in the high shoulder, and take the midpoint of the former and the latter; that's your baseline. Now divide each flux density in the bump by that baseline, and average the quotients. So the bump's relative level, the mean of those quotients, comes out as 1.00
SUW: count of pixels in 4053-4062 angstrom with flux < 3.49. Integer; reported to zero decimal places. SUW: 5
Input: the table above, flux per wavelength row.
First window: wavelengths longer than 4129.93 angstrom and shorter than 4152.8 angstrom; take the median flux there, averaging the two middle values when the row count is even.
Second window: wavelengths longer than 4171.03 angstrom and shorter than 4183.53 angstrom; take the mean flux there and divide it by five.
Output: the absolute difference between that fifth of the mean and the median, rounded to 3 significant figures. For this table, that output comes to 2.82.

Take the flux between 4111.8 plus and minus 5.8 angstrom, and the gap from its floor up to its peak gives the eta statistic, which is 1.38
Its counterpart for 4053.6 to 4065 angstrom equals 1.62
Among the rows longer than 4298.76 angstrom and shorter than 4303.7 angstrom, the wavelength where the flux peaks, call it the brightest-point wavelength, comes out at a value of 4302.22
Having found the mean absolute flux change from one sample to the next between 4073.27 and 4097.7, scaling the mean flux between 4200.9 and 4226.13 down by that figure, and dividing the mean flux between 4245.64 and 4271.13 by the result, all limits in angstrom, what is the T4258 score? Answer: 0.48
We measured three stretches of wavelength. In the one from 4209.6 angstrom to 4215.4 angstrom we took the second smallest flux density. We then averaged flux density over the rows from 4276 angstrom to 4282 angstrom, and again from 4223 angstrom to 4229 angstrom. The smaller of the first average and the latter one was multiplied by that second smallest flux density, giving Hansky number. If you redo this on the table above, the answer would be 11.2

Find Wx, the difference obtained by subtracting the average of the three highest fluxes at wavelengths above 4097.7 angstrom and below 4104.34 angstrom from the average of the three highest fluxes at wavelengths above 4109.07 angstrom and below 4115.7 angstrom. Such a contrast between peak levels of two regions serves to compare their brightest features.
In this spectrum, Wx -0.17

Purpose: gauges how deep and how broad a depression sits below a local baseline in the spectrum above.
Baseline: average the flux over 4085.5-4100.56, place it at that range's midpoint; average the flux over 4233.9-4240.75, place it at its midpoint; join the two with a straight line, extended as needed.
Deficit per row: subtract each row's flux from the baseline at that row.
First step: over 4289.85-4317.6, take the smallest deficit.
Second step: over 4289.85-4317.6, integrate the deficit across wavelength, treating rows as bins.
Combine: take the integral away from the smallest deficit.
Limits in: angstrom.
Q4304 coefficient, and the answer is -5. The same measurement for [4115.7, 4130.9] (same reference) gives 3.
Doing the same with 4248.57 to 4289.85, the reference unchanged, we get 0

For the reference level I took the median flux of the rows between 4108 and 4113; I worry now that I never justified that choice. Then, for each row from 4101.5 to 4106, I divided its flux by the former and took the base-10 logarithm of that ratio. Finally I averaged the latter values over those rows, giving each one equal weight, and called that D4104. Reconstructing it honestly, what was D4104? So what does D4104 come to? -0.091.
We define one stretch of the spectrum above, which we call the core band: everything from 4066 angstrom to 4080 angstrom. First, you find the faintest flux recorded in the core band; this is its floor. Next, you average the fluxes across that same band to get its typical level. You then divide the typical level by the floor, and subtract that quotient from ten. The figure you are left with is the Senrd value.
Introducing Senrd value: 8.85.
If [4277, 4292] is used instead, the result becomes 8.70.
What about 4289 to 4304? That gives 8.78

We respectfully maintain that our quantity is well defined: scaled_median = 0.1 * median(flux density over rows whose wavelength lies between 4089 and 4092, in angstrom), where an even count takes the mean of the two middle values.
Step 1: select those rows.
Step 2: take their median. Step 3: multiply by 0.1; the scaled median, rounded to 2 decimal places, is 0.31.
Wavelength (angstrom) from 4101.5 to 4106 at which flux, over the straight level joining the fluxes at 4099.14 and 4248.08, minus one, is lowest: 4104.81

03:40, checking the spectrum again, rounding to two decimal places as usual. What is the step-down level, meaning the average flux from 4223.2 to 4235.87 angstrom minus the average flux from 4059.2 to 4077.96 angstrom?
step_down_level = 0.10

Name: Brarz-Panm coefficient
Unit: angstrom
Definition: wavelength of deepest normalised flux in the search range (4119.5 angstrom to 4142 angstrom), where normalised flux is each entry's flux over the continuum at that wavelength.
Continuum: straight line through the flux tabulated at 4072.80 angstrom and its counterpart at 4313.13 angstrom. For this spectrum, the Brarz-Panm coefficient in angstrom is 4129.46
